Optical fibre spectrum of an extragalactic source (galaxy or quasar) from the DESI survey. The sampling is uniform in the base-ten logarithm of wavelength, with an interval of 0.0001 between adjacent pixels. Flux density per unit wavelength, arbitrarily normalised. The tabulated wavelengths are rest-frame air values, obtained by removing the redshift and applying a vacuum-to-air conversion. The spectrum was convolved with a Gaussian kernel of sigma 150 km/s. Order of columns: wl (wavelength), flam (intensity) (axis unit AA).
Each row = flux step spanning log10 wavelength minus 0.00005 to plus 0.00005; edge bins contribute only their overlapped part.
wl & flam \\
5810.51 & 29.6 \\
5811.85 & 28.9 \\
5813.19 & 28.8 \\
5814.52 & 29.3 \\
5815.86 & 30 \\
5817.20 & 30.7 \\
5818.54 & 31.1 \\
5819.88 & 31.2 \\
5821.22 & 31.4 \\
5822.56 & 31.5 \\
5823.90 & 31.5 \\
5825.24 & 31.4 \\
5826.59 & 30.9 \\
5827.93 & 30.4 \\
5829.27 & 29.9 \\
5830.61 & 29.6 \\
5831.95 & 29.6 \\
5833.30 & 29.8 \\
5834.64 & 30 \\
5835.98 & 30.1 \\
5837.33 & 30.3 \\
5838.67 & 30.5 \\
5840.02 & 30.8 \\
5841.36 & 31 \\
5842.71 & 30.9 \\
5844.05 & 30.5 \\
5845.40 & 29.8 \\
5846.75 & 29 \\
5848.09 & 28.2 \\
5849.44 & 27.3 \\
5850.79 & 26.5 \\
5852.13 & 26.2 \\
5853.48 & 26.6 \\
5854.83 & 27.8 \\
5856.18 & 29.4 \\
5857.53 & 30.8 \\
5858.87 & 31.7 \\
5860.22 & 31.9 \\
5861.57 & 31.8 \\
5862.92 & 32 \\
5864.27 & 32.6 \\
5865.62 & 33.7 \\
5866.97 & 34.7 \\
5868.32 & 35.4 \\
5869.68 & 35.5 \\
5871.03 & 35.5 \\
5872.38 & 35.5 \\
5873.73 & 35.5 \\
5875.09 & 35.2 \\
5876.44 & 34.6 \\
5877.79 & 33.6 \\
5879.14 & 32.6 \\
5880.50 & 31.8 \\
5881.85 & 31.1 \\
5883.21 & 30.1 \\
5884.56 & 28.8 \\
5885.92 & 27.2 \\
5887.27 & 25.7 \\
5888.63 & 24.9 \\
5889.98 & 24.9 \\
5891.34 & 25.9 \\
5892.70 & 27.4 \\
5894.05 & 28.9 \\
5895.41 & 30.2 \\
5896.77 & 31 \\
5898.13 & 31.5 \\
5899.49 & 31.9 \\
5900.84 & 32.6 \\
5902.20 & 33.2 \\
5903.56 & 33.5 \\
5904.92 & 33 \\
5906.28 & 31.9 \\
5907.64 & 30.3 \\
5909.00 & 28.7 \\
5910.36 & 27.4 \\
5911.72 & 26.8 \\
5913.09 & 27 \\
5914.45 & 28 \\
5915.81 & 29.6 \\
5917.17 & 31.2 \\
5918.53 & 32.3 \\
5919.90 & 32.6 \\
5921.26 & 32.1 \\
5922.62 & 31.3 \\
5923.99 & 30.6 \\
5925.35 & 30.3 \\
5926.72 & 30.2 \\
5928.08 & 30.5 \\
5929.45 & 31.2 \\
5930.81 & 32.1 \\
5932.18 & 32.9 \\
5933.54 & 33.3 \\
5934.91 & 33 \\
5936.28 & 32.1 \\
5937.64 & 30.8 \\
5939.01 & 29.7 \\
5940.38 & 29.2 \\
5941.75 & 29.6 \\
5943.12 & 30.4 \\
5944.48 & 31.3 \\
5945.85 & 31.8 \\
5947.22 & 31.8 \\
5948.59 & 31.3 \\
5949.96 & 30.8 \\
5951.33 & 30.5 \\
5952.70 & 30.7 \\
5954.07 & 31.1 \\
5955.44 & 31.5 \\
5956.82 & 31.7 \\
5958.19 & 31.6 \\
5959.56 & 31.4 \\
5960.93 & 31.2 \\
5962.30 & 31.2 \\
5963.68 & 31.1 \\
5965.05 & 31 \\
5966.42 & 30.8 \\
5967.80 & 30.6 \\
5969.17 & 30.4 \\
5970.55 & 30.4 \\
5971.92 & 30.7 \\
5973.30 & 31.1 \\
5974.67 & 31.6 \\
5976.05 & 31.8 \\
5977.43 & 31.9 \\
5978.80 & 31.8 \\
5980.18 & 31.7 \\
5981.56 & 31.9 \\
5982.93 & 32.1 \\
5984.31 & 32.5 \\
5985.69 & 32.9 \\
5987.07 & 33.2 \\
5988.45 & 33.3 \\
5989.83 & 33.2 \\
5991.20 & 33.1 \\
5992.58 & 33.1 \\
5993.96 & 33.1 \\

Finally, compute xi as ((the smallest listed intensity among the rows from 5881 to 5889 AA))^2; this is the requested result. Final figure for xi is 620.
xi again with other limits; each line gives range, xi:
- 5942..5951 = 924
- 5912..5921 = 729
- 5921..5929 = 912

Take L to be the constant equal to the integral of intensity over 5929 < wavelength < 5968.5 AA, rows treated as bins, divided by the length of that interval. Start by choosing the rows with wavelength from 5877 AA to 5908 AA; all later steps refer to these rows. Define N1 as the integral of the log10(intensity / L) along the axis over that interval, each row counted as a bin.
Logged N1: -0.56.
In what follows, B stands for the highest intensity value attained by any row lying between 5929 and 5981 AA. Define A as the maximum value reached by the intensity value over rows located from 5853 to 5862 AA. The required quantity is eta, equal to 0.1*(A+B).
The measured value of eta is 6.52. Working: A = 31.9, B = 33.3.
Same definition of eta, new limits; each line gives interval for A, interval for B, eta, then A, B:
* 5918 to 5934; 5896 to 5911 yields 6.68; 33.3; 33.5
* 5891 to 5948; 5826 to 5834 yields 6.44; 33.5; 30.9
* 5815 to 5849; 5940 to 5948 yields 6.33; 31.5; 31.8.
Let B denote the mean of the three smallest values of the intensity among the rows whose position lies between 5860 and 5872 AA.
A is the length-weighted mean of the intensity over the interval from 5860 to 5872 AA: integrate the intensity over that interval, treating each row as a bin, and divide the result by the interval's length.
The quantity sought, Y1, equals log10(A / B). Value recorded 0.025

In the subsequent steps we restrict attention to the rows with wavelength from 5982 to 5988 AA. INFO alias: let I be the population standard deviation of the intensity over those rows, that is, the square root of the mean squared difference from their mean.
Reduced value 0.41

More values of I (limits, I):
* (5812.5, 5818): 0.72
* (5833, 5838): 0.18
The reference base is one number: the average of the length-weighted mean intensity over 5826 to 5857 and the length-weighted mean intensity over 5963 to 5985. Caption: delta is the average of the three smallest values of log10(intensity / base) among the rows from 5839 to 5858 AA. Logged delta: -0.060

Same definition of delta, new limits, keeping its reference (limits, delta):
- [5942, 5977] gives 0.001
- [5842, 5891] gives -0.081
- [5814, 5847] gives -0.015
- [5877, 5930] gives -0.081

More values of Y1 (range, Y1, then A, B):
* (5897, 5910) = 0.022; 31.7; 30.2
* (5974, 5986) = 0.004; 32.0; 31.7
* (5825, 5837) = 0.007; 30.1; 29.7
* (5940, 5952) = 0.015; 30.8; 29.7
